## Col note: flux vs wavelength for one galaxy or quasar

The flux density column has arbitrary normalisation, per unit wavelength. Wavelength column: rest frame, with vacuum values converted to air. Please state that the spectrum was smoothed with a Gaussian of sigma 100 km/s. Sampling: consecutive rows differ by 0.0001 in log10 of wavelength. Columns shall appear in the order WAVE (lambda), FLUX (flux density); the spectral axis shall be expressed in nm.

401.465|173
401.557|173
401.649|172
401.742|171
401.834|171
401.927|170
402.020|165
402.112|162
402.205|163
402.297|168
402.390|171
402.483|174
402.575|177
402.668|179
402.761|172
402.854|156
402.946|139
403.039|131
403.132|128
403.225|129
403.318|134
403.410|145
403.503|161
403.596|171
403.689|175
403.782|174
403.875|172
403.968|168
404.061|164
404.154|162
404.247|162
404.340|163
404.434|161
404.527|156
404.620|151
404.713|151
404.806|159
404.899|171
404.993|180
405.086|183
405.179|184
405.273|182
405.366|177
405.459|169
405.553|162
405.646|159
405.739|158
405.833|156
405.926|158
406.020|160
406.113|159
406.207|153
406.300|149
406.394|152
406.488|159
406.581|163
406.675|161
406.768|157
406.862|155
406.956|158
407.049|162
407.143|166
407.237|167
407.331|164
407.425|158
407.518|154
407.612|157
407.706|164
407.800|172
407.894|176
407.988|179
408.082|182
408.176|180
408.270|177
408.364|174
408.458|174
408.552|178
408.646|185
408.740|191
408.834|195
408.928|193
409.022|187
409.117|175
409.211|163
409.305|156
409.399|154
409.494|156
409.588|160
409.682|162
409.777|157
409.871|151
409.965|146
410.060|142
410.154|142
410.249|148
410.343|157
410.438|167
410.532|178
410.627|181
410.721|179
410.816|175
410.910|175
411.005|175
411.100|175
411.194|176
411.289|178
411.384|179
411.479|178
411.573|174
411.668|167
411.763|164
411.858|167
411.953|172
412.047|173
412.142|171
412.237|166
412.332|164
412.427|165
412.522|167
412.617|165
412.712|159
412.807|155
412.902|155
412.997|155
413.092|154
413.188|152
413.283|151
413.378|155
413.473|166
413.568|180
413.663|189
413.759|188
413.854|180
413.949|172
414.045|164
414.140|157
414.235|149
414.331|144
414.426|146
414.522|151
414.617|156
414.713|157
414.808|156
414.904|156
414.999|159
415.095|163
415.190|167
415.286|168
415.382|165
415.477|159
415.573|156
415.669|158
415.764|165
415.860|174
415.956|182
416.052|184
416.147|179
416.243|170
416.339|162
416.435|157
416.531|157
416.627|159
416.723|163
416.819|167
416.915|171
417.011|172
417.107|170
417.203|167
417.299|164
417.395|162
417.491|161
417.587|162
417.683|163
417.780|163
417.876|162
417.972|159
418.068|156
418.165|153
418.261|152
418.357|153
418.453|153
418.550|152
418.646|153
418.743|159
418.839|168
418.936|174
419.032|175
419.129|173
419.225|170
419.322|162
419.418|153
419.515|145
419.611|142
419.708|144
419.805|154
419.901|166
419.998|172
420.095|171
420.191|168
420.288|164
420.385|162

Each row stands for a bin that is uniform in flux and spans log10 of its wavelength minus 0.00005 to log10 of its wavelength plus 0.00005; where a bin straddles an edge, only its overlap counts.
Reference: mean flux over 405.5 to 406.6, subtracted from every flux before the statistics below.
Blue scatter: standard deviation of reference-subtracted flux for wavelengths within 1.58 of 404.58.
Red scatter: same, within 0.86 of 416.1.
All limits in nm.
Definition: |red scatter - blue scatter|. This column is 6.0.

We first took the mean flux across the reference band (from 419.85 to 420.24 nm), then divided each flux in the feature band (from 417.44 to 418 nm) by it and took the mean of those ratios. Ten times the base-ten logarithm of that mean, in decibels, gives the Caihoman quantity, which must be -0.20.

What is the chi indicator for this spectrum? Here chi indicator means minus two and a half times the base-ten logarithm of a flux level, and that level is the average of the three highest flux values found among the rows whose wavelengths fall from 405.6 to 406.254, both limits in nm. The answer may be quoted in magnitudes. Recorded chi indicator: -5.51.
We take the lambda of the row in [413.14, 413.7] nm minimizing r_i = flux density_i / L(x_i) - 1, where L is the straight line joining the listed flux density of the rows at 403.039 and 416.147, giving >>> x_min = 413.283 nm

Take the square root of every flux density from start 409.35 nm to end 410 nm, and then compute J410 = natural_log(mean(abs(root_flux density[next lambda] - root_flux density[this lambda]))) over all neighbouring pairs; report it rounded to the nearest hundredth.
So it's -1.83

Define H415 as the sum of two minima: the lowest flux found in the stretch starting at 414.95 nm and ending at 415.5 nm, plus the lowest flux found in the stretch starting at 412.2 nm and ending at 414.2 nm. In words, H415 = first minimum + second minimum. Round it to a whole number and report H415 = 310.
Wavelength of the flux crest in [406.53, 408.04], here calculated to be 407.988 nm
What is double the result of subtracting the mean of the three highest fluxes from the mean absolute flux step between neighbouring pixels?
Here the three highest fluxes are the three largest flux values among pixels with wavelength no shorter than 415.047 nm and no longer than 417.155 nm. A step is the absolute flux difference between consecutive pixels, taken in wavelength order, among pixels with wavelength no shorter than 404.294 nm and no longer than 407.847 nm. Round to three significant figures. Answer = -355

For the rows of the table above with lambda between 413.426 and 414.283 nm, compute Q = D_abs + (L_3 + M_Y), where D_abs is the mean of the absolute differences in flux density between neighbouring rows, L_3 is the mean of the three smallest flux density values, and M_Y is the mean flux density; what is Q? 336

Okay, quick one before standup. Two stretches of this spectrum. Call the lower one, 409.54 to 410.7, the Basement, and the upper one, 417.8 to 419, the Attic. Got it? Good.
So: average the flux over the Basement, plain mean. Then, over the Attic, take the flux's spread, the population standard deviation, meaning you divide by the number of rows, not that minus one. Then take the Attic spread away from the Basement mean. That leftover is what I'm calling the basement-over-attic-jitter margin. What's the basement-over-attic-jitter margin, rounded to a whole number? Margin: 151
